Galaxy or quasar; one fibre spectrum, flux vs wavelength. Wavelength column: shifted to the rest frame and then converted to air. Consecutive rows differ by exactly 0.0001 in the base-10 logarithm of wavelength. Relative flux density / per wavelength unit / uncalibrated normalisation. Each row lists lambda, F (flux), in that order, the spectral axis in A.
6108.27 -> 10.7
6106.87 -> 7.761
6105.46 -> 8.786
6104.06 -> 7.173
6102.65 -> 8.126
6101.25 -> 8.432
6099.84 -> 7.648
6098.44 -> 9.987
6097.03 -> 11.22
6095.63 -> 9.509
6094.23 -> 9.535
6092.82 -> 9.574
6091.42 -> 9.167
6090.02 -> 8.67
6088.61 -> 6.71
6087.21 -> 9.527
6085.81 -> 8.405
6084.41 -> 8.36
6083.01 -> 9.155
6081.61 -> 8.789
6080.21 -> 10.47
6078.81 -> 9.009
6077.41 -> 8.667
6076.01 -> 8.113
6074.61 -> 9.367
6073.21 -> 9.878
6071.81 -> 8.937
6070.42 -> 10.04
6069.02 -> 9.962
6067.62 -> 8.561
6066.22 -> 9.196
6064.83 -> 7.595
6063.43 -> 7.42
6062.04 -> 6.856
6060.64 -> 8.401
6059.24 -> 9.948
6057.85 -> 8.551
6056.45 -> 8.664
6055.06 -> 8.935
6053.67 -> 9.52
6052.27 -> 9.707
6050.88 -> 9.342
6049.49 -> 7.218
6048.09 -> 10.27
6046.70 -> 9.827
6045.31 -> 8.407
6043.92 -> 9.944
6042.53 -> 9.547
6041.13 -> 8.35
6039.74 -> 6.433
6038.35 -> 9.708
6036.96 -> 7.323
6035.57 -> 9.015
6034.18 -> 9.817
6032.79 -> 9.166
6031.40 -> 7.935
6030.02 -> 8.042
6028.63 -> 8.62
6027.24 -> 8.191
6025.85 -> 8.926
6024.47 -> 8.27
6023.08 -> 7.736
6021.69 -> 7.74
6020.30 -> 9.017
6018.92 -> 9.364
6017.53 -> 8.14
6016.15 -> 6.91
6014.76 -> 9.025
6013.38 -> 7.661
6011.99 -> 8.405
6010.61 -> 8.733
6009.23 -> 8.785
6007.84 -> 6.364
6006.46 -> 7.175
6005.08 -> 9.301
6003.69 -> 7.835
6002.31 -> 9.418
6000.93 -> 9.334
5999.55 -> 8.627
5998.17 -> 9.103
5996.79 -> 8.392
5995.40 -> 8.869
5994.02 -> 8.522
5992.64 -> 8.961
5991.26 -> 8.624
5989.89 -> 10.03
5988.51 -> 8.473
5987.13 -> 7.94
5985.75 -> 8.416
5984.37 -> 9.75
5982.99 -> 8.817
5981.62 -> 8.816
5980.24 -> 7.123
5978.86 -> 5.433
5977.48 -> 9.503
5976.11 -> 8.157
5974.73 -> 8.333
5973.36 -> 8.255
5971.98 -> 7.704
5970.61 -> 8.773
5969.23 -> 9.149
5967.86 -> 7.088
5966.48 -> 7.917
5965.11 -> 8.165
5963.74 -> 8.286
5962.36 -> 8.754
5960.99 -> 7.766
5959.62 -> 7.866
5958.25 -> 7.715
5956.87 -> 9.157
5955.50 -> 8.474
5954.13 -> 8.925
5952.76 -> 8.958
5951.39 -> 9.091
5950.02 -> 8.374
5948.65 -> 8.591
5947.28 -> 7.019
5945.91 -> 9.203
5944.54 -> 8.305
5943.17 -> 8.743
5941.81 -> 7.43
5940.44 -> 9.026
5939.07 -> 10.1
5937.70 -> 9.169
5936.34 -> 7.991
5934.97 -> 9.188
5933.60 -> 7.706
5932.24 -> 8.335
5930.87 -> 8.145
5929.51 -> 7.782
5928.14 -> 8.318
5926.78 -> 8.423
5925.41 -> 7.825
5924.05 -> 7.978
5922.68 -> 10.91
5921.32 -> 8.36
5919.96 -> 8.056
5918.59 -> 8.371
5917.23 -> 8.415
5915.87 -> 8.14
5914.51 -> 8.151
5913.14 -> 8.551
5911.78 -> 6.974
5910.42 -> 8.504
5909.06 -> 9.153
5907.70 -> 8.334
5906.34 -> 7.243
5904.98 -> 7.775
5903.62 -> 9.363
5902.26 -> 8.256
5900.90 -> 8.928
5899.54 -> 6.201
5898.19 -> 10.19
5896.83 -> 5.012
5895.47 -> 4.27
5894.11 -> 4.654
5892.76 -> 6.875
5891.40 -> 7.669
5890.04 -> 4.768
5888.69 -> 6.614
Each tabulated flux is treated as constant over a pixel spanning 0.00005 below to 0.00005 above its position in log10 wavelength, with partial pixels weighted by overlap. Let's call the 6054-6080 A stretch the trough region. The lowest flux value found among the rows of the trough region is 6.856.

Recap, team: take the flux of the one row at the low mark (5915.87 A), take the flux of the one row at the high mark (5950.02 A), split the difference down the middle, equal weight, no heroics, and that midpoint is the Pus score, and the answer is 8.26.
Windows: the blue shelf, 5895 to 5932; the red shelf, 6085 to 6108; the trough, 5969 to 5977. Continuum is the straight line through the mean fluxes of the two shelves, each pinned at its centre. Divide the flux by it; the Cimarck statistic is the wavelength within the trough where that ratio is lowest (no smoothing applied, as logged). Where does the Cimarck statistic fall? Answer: 5971.98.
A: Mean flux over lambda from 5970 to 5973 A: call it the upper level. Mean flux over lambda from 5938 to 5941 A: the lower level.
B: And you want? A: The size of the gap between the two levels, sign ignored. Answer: 1.3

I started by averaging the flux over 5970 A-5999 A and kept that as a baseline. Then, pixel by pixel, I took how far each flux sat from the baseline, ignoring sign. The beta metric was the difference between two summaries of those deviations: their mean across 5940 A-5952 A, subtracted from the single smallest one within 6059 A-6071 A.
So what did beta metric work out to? -0.49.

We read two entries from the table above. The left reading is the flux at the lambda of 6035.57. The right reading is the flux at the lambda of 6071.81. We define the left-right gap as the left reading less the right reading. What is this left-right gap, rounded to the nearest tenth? 0.1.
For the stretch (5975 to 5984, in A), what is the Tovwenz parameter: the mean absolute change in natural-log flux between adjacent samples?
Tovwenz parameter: 0.24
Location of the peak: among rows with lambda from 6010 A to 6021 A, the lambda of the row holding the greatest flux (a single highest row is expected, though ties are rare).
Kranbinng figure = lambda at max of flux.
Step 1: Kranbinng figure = 6018.92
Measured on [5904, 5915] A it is 5909.06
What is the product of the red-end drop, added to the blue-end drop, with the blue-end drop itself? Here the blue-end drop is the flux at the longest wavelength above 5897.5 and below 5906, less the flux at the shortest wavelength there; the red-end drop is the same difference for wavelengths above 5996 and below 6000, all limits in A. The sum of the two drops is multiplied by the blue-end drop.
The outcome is 5.3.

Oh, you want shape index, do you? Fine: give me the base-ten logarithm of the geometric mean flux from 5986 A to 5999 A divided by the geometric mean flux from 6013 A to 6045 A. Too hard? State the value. 0.017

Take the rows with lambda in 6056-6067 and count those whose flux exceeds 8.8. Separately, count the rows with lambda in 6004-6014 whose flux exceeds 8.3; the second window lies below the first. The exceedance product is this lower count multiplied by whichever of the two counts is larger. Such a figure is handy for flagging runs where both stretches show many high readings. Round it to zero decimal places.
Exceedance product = 16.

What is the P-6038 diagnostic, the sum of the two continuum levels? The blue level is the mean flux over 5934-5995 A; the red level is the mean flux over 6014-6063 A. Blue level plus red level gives 17.1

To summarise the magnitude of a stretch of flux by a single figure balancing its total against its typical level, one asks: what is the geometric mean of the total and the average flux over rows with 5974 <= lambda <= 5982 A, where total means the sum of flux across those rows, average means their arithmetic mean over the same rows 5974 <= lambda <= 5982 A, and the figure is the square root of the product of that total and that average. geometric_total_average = 19.3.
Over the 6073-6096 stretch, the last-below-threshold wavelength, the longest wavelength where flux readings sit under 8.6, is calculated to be 6088.61 A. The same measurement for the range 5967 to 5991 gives 5988.51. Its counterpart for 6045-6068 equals 6067.62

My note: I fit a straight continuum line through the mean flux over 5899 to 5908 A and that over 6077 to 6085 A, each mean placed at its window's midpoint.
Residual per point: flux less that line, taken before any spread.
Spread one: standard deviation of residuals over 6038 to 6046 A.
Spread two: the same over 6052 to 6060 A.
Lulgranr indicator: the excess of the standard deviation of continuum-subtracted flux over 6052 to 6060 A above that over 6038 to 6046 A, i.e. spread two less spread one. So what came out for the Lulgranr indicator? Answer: -0.7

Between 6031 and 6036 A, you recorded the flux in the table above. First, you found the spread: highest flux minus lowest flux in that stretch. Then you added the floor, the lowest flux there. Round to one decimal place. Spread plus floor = 9.8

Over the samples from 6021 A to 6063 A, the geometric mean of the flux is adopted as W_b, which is 8.62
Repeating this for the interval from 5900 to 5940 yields 8.39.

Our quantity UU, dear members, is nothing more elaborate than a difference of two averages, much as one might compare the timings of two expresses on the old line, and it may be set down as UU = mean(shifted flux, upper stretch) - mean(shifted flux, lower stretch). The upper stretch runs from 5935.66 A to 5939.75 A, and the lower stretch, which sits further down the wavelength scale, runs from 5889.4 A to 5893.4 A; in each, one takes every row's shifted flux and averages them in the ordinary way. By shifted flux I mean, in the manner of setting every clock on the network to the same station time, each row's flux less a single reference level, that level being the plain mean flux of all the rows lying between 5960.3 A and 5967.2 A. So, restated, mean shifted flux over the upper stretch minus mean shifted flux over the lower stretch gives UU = 2.6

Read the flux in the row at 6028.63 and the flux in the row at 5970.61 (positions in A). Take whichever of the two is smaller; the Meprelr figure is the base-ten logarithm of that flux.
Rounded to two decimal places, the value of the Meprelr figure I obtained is 0.94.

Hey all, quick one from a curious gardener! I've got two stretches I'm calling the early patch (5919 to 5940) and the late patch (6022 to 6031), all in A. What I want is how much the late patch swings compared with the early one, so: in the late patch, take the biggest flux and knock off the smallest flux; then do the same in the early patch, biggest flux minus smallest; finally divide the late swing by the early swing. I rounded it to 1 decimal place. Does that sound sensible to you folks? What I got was 0.4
